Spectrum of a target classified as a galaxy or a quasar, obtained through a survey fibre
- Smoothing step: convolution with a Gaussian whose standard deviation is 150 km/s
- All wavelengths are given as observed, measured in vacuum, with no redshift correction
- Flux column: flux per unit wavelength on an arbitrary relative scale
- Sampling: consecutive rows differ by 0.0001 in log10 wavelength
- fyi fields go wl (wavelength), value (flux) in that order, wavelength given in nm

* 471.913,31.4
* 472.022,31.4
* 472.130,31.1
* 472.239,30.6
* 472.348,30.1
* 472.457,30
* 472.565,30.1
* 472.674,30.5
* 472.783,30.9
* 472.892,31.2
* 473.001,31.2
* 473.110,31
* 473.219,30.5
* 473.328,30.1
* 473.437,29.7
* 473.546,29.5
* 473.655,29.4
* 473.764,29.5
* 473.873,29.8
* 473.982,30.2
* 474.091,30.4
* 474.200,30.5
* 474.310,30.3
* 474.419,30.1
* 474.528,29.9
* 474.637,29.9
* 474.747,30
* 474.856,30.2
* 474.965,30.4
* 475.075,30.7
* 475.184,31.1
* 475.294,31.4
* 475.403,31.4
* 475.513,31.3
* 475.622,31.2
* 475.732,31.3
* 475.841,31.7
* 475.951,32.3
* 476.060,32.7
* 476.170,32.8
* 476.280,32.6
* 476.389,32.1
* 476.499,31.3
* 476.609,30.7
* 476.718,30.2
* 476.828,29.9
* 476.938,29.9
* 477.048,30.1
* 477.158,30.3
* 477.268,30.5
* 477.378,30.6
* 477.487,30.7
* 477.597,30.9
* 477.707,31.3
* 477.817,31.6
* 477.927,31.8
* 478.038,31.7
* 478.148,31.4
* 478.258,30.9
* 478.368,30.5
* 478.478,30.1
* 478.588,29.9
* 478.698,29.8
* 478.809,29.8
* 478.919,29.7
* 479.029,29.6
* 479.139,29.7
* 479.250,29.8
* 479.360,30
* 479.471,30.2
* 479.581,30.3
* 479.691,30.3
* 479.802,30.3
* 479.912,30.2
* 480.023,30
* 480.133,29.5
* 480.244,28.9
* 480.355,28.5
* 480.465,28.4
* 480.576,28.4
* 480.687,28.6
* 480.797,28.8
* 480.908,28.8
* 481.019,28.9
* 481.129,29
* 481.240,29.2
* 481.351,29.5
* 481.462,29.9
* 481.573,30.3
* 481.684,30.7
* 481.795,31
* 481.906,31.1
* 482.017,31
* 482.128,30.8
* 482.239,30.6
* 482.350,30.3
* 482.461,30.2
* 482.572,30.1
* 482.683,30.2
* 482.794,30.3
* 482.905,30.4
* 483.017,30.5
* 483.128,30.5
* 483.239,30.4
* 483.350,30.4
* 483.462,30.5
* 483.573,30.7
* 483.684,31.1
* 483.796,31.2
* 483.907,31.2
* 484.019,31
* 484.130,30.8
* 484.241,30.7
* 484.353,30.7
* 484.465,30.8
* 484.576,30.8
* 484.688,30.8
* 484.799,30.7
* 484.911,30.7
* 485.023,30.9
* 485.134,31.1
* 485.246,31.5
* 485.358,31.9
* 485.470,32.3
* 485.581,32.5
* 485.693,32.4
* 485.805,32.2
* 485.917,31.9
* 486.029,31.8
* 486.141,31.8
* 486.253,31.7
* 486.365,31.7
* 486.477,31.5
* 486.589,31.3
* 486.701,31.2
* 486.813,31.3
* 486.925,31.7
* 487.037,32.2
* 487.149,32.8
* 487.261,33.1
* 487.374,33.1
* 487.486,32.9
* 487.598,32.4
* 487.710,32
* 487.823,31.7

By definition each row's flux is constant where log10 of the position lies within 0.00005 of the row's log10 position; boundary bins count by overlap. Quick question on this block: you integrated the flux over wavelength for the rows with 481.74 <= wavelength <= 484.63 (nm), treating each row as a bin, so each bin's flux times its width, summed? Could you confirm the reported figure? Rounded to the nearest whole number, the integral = 89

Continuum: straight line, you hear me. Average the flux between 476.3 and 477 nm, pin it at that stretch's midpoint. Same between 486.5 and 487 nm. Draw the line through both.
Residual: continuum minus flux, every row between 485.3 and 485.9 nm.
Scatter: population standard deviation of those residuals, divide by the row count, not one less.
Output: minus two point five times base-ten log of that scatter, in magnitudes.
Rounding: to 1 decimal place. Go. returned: 1.7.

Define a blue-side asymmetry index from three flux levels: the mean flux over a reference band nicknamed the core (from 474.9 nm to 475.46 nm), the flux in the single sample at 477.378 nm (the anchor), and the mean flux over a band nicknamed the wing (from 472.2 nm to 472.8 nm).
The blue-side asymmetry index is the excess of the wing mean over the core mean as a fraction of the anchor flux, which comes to -0.02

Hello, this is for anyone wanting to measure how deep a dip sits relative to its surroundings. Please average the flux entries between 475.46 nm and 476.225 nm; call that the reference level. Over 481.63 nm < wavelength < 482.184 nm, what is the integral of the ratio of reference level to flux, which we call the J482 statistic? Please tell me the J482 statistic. 0.572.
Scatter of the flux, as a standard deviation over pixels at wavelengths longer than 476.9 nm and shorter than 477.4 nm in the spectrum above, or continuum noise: 0.3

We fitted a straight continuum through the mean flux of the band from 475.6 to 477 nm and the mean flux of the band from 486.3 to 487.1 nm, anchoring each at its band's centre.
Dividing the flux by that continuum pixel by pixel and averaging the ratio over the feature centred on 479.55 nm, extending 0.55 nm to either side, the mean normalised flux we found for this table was 0.954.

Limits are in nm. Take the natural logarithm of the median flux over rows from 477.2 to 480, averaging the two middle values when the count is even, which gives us 3.41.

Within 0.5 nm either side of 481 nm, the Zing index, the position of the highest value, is 481.462 nm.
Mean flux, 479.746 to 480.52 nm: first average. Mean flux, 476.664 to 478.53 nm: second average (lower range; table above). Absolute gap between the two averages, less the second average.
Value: -29.4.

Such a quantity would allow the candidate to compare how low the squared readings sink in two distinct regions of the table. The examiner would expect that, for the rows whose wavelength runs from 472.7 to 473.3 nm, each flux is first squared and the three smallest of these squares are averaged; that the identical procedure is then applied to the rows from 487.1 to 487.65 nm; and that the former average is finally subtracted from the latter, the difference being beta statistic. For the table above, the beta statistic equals 121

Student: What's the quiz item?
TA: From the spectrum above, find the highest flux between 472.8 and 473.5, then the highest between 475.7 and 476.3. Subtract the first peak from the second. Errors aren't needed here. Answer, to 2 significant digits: 1.6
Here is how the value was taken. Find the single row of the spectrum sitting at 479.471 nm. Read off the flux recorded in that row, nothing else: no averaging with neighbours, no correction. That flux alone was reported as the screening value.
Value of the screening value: 30.2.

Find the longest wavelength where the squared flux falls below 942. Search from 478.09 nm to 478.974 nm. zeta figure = 478.919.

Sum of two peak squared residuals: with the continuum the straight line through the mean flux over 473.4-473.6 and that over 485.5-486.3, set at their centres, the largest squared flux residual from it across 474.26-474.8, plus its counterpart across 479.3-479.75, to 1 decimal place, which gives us 0.9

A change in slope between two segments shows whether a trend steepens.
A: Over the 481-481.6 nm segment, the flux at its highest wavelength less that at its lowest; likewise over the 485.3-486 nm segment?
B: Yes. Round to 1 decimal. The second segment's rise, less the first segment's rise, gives -1.4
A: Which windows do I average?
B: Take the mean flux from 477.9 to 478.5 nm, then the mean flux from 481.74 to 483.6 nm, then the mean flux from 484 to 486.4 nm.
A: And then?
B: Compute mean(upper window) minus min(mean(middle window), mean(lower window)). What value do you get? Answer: 0.87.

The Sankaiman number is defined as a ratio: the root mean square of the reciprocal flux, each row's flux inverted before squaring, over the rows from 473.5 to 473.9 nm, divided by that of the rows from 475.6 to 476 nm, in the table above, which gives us 1.07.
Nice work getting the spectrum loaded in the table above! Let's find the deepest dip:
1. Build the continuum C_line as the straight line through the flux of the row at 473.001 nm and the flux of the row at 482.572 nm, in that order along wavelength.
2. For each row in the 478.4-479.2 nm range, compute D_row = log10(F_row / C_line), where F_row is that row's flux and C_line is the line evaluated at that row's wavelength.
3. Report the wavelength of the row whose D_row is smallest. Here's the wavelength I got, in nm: 479.029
